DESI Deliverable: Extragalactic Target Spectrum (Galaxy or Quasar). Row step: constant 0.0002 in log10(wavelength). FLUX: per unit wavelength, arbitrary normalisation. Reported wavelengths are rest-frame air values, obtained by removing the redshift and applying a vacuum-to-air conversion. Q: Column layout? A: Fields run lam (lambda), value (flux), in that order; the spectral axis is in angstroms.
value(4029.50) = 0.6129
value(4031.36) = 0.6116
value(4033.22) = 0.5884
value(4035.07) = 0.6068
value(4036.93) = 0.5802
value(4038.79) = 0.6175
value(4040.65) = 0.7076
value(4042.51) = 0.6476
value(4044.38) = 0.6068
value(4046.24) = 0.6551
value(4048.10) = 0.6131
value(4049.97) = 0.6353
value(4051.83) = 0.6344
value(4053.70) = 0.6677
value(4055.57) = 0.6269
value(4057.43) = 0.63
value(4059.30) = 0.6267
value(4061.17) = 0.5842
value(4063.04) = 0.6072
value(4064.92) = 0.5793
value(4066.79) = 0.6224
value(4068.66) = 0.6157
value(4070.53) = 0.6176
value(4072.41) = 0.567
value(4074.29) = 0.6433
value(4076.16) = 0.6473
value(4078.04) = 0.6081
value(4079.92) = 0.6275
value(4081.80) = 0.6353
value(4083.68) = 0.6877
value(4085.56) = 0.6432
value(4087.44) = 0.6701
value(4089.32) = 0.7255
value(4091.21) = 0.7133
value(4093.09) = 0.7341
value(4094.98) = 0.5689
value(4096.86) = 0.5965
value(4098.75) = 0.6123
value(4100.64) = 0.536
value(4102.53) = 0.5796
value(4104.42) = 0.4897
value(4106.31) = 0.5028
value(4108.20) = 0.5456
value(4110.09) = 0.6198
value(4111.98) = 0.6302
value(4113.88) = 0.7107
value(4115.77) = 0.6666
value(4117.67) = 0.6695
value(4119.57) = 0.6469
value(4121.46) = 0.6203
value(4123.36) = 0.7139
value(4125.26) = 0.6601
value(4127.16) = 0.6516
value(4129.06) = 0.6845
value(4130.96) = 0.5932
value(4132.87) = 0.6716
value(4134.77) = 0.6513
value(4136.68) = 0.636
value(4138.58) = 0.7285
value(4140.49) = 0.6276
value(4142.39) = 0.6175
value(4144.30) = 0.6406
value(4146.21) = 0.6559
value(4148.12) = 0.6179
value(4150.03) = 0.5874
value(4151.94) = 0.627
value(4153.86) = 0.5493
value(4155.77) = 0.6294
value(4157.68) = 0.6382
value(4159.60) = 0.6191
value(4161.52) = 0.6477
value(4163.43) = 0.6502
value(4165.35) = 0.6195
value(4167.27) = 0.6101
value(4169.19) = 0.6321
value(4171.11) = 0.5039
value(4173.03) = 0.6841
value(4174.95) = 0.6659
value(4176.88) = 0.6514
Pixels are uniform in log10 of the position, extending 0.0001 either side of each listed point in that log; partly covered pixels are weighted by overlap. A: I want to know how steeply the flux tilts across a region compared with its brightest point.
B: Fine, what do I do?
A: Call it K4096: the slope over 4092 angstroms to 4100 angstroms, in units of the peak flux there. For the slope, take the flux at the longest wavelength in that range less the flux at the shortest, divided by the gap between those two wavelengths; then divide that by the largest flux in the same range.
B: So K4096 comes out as -0.029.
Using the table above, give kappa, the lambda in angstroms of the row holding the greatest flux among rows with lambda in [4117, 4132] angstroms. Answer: 4123.36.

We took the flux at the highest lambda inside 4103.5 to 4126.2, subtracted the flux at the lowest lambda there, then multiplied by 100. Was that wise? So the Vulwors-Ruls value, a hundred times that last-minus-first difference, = 17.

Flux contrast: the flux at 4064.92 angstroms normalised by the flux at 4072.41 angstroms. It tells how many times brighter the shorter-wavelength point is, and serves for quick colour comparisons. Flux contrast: 1.02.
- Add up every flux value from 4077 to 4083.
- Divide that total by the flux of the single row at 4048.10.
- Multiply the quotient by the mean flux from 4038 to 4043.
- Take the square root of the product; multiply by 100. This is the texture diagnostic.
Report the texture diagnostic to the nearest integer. 142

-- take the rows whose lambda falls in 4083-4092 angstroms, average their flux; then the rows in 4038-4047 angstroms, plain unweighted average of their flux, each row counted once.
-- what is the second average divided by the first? 0.94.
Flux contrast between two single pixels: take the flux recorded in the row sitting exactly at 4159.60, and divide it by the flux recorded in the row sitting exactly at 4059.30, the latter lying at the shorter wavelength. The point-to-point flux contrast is 0.99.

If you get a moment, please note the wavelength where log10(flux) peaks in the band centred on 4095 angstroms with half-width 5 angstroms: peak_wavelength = 4093.09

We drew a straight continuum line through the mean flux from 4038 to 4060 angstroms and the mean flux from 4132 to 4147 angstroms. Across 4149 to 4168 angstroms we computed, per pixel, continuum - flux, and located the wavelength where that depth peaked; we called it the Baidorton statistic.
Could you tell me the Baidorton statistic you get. 4153.86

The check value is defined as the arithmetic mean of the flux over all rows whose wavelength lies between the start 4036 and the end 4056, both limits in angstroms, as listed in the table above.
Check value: 0.636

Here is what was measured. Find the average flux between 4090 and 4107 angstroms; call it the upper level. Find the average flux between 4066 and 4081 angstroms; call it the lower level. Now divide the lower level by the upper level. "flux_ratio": 1.04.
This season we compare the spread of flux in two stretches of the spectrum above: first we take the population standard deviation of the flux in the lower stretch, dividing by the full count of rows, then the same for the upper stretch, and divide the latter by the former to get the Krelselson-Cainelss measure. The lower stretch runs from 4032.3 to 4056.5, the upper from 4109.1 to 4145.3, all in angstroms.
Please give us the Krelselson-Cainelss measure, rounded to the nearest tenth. 1.1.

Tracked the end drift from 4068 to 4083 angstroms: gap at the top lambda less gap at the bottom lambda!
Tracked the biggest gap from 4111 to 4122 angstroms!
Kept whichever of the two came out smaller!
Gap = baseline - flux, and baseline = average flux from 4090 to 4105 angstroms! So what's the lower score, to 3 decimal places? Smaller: -0.020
